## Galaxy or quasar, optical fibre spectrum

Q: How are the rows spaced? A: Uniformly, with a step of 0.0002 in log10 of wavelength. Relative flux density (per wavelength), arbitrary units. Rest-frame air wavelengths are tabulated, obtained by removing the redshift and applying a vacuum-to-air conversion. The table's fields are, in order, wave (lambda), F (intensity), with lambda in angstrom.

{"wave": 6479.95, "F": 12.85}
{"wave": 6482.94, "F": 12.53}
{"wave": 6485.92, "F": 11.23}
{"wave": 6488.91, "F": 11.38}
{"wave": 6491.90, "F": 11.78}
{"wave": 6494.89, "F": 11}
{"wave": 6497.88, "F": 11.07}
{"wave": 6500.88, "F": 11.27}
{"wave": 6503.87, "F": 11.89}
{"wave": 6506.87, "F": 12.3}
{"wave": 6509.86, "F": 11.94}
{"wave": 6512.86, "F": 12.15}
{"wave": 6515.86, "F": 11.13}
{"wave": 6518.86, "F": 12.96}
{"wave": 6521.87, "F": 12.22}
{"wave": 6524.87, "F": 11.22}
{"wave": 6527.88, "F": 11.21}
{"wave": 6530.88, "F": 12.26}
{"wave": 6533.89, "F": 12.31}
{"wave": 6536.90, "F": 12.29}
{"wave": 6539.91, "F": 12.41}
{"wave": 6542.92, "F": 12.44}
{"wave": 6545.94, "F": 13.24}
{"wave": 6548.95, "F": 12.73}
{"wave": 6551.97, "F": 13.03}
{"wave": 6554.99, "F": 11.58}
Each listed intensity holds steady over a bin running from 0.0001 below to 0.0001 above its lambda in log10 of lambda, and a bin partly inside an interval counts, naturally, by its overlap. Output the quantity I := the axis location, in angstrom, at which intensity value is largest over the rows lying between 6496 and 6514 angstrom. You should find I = 6506.87 angstrom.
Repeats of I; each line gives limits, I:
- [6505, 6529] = 6518.86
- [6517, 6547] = 6545.94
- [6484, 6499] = 6491.90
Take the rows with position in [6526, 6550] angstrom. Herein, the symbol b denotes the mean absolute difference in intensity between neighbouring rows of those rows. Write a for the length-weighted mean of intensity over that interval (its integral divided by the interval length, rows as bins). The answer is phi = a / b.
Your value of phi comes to 33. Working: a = 12.34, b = 0.37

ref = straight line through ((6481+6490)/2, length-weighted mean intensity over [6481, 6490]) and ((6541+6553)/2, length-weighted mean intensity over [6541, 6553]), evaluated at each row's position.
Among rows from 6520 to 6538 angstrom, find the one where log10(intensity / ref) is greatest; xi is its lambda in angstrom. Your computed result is 6521.87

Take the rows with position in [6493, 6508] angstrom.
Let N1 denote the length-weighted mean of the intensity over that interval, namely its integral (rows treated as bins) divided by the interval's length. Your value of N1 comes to 11.5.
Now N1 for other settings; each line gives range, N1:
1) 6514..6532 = 11.8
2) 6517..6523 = 12.5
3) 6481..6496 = 11.6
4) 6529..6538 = 12.2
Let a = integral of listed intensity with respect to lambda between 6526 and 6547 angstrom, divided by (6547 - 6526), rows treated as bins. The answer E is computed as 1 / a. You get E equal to 0.0815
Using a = 12.3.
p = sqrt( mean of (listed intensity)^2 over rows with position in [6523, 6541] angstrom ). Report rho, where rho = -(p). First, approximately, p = 12.0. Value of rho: -12.0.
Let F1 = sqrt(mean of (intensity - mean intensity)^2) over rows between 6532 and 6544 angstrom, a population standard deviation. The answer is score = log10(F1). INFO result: -1.20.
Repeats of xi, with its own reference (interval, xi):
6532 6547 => 6545.94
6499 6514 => 6506.87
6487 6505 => 6491.90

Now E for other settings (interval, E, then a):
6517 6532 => 0.0837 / 11.9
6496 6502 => 0.0897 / 11.1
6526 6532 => 0.0857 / 11.7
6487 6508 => 0.0869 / 11.5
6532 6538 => 0.0813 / 12.3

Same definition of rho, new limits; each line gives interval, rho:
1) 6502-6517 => -11.9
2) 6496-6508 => -11.6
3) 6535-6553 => -12.7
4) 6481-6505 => -11.5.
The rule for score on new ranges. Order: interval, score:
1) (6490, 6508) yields -0.33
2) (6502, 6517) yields -0.39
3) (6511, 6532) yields -0.19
